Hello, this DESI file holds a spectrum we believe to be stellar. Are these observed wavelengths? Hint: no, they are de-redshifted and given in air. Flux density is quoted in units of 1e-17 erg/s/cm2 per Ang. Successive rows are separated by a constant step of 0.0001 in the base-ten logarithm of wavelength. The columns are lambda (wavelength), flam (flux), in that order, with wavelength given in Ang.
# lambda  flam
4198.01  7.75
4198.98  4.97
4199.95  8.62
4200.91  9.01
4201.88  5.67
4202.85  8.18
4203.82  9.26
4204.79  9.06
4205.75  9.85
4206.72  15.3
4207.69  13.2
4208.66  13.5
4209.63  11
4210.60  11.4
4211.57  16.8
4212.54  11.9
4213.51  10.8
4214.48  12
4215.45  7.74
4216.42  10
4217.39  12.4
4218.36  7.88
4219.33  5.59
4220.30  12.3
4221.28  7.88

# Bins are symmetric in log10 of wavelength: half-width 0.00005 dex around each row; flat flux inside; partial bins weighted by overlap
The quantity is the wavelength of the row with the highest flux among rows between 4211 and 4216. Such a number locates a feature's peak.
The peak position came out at 4211.57 Ang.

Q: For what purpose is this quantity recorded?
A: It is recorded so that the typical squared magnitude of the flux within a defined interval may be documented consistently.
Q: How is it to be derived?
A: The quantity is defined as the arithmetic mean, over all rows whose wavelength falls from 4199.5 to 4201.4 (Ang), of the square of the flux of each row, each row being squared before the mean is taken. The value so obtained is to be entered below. 78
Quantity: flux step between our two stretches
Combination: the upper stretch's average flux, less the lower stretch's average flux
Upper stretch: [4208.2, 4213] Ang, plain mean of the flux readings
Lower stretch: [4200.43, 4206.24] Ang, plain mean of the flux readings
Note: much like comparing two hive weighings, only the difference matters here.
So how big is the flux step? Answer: 4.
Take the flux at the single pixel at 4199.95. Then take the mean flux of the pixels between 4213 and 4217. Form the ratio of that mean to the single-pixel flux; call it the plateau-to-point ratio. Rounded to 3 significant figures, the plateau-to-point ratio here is 1.18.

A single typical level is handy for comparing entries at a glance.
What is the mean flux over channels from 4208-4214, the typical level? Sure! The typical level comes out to 13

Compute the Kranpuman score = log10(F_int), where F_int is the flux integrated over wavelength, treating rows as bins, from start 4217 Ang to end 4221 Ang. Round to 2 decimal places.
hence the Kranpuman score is 1.57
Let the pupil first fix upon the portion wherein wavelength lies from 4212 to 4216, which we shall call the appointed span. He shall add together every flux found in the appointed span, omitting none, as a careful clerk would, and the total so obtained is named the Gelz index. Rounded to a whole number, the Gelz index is 42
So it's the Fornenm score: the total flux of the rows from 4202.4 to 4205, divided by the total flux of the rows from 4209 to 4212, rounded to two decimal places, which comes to 0.68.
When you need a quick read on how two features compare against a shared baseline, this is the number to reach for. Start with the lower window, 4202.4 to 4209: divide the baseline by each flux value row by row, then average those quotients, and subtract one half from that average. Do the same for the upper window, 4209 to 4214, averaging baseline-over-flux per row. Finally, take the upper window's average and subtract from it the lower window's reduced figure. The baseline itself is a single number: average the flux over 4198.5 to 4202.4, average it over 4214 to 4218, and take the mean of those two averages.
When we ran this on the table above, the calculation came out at 0.40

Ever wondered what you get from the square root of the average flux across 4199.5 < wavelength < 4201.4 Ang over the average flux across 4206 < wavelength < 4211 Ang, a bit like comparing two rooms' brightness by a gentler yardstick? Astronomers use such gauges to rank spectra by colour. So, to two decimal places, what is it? 0.83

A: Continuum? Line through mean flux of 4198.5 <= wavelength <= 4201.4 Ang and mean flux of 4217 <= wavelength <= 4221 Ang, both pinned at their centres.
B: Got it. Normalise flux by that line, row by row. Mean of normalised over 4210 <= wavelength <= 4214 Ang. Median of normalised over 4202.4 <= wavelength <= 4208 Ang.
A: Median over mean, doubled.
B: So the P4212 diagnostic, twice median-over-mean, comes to 1.64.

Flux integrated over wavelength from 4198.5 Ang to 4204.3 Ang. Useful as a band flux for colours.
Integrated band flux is 44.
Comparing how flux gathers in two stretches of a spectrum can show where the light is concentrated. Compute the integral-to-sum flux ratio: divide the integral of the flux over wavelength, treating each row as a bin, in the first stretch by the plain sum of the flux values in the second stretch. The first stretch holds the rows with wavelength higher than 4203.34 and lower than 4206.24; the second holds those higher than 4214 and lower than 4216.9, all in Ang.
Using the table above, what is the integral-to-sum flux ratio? 0.92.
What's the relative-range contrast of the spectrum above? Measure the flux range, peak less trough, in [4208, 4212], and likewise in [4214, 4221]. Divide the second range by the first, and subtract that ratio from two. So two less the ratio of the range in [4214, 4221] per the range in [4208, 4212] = 0.8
